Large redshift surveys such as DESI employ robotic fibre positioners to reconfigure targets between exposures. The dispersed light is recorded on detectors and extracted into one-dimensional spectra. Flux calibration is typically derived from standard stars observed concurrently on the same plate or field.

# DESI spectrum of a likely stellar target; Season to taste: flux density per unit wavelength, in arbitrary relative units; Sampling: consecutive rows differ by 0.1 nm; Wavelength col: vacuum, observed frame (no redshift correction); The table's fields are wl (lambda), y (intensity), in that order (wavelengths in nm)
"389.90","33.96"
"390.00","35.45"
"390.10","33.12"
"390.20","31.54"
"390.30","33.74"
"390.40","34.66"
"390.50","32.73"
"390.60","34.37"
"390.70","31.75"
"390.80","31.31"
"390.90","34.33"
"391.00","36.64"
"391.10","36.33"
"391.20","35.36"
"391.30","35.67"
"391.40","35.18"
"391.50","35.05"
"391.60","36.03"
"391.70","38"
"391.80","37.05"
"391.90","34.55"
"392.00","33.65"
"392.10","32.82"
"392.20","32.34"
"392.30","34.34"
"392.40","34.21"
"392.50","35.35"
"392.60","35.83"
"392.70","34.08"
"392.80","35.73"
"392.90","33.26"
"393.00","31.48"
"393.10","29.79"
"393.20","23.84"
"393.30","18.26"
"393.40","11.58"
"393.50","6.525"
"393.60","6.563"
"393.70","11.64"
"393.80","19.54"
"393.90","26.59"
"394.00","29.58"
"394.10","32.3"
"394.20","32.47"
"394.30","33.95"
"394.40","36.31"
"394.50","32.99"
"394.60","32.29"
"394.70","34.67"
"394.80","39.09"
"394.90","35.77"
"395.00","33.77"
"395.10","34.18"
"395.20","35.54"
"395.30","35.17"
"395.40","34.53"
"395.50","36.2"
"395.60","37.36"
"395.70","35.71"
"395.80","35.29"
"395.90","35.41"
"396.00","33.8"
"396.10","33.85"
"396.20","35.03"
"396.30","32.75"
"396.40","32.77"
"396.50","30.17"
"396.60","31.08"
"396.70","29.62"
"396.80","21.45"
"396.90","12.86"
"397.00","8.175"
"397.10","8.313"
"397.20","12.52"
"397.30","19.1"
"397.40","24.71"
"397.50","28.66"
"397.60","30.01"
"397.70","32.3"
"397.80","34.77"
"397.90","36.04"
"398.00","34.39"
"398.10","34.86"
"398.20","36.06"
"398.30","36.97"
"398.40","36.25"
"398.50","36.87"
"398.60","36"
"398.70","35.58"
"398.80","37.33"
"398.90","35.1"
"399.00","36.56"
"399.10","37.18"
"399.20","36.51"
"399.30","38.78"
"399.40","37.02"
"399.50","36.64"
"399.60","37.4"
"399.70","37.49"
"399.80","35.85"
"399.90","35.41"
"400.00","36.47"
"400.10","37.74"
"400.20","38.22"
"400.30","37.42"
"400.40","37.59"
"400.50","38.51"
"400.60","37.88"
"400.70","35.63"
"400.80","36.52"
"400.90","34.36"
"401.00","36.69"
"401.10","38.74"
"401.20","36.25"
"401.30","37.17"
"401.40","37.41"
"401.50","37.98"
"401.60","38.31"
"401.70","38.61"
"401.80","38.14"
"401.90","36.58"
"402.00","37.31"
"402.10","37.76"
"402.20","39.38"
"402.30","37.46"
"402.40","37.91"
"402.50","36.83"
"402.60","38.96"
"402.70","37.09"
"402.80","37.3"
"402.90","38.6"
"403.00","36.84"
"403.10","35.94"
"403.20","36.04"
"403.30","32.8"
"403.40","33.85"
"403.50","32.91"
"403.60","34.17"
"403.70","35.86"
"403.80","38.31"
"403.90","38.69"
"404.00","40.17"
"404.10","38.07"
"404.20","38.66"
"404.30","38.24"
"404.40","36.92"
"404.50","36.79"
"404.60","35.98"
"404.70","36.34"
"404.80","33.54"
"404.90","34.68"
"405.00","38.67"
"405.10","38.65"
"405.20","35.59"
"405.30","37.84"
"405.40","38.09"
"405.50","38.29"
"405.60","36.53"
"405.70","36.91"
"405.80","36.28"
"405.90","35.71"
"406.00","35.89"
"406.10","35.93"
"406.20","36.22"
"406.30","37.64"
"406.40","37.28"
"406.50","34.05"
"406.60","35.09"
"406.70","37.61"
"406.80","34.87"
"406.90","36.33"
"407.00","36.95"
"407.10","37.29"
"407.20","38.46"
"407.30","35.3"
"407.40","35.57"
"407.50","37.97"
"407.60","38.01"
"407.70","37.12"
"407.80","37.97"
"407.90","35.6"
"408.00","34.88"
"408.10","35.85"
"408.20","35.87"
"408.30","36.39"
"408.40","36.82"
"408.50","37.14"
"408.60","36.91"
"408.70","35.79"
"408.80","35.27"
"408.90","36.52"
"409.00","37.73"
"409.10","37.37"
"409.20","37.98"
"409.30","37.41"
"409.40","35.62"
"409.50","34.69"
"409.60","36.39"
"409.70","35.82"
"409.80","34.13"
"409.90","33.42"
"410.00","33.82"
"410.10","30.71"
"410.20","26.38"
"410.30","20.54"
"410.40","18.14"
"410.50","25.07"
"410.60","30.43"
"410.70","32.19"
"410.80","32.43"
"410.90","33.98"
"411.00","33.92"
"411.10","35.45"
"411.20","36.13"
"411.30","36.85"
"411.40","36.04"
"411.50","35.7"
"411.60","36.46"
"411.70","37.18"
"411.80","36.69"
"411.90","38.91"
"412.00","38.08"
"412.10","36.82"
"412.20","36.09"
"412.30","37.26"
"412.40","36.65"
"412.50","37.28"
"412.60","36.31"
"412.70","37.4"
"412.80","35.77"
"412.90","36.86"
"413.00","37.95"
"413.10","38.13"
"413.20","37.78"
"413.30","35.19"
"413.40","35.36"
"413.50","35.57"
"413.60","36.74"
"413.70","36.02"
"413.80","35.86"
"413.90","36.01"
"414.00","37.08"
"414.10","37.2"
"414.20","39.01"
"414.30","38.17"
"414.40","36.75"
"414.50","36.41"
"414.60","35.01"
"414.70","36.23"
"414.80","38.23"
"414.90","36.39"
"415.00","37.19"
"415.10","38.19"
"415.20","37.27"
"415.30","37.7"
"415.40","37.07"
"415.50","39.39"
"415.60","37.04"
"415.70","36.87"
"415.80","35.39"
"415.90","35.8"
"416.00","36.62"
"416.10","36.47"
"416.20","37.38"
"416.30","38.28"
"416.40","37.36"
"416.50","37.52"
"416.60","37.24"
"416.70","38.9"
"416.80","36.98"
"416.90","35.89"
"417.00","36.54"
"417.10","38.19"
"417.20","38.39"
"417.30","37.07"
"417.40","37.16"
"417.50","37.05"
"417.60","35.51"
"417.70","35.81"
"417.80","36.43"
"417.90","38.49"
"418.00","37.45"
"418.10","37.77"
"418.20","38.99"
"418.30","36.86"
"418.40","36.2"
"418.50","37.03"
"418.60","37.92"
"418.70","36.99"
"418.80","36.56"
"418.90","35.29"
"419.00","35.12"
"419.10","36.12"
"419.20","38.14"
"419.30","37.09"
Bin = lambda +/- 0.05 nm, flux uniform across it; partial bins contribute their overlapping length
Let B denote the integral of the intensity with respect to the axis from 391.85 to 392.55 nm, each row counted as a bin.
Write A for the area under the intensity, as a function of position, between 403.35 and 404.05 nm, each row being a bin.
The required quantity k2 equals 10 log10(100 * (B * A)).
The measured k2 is 47.8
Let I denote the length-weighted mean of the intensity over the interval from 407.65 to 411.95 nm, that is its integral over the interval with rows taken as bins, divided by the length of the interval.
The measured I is 34.4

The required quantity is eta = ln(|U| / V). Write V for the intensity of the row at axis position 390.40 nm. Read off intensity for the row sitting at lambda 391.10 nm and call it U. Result 0.05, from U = 36.33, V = 34.66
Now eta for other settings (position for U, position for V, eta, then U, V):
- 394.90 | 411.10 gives 0.01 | 35.77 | 35.45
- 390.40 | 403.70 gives -0.03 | 34.66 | 35.86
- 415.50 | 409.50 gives 0.13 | 39.39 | 34.69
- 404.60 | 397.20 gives 1.06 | 35.98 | 12.52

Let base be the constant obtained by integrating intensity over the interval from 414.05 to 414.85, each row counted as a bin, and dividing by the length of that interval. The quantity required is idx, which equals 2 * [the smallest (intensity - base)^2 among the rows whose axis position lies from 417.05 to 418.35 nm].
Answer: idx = 0.00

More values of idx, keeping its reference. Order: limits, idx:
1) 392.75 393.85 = 3.90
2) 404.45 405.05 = 0.23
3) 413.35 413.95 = 0.30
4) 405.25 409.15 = 0.00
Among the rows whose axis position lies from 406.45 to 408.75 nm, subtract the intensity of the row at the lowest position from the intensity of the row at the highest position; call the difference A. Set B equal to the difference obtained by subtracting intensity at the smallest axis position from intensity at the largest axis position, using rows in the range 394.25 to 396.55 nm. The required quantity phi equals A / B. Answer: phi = -0.5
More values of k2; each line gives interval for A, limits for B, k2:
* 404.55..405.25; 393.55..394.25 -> 46.0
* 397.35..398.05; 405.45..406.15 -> 47.5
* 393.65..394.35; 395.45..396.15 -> 46.6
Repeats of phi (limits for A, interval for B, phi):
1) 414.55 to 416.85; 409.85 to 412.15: 0.6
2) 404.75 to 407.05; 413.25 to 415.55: 0.8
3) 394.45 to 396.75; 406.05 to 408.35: -7.3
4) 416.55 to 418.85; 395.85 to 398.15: 1.2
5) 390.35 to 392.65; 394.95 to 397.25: -0.1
